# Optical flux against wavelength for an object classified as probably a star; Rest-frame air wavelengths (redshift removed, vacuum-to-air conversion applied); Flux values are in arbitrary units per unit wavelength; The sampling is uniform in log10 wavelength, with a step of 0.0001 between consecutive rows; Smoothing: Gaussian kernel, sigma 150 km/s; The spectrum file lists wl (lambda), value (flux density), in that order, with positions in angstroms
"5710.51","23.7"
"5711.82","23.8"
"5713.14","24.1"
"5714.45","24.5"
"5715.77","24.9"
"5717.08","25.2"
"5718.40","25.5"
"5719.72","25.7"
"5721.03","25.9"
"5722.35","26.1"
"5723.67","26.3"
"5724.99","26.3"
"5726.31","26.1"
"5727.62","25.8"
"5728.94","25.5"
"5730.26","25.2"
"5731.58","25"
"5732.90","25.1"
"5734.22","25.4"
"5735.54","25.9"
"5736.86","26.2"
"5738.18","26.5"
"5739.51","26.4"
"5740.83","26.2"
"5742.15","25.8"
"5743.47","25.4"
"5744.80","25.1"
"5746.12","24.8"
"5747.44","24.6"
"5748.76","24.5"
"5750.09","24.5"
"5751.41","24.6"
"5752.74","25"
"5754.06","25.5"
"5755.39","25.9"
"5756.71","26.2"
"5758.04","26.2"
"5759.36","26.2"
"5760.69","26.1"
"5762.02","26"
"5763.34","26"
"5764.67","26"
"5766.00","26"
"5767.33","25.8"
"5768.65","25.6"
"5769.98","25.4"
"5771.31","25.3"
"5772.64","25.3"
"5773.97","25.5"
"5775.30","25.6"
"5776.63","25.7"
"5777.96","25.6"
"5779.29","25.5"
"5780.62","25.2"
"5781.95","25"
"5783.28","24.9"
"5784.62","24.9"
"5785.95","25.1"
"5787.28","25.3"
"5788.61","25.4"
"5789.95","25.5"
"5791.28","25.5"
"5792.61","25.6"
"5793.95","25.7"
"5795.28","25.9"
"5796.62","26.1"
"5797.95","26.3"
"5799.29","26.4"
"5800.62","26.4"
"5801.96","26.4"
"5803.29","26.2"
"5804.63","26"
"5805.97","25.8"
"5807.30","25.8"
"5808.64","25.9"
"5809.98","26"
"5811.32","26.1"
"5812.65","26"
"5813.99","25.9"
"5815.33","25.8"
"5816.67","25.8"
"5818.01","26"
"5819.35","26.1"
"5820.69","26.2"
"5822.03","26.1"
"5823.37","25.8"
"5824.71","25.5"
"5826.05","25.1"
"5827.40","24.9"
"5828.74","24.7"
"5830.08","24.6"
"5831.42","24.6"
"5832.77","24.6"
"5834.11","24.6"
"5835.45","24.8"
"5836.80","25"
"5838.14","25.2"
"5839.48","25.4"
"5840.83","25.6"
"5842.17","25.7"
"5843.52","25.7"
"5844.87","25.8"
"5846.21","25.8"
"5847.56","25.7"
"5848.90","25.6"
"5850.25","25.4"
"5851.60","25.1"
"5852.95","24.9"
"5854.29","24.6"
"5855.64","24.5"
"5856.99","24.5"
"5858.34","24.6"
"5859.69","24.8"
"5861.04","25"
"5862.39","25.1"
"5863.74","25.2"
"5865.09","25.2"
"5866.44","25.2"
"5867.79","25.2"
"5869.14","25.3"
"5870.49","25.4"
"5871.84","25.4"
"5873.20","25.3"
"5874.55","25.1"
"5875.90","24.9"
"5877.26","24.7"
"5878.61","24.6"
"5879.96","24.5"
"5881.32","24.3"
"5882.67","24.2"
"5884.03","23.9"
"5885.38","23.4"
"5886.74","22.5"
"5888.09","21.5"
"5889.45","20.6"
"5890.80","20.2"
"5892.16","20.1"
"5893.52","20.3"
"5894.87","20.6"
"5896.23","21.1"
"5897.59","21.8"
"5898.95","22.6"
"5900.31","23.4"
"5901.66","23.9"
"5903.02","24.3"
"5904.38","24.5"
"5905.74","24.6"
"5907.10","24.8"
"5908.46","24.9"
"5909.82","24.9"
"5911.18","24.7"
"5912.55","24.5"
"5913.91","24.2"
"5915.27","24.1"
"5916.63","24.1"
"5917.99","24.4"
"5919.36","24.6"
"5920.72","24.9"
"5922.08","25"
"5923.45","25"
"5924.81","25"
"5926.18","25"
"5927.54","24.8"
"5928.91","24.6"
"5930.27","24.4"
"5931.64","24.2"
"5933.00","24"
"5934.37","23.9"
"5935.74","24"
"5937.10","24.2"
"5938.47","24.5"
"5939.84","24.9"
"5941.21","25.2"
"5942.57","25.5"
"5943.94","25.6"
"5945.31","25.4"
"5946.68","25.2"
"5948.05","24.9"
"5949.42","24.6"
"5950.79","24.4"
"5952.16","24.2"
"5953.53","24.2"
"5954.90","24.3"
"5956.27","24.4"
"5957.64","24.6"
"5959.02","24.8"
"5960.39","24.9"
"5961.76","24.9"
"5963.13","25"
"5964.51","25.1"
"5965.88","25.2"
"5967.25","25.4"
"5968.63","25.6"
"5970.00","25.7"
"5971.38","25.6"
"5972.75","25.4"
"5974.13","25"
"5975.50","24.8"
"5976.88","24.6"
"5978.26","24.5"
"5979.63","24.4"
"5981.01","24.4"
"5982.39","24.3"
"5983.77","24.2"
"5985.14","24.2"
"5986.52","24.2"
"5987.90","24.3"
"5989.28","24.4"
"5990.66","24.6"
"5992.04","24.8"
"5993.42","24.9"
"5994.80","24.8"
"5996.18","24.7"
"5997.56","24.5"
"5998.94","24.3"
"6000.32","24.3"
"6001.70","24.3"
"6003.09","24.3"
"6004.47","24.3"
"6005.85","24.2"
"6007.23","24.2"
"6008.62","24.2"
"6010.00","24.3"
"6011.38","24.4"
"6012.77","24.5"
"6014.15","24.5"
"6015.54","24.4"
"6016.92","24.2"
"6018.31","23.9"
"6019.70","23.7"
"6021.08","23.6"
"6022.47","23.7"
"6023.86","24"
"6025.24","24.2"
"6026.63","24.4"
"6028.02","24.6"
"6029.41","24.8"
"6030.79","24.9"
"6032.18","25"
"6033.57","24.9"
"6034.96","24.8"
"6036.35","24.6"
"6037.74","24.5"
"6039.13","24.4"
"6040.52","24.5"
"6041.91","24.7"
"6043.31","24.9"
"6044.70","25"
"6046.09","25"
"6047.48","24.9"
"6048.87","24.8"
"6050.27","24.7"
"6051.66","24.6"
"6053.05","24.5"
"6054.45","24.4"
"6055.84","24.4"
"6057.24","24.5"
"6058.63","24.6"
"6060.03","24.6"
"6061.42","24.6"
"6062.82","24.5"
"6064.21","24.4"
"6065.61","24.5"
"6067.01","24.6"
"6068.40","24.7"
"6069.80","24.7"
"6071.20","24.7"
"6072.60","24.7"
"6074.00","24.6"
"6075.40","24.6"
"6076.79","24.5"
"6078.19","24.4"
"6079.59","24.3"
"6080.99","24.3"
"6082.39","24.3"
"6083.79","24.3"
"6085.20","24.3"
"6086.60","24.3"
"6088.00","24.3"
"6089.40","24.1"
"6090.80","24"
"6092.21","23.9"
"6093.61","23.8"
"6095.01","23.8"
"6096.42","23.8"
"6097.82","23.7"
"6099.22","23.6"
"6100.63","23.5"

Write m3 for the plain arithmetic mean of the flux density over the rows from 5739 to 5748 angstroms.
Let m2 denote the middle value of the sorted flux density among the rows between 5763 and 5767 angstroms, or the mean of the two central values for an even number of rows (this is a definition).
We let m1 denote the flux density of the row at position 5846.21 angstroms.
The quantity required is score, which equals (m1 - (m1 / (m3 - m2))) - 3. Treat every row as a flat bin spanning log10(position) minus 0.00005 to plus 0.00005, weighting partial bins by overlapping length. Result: 72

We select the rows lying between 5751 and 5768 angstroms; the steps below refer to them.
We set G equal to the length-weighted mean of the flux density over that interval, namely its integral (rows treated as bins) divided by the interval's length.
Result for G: 25.8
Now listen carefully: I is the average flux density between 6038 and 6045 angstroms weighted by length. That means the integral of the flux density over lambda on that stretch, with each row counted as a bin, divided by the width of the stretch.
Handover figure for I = 24.7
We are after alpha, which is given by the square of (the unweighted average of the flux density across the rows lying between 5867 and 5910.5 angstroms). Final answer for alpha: 553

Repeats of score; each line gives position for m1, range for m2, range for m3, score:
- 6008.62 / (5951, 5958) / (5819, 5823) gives 8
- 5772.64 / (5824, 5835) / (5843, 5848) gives -1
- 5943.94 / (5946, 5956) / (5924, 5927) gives -20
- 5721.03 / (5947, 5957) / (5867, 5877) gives -8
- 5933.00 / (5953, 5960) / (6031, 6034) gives -23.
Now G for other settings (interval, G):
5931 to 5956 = 24.6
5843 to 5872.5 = 25.2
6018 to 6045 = 24.5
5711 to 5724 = 25.2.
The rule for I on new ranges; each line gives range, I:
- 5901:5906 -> 24.3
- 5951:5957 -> 24.3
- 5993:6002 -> 24.6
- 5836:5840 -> 25.2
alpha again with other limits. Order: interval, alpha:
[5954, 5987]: 616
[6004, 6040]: 593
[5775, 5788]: 639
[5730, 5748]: 652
